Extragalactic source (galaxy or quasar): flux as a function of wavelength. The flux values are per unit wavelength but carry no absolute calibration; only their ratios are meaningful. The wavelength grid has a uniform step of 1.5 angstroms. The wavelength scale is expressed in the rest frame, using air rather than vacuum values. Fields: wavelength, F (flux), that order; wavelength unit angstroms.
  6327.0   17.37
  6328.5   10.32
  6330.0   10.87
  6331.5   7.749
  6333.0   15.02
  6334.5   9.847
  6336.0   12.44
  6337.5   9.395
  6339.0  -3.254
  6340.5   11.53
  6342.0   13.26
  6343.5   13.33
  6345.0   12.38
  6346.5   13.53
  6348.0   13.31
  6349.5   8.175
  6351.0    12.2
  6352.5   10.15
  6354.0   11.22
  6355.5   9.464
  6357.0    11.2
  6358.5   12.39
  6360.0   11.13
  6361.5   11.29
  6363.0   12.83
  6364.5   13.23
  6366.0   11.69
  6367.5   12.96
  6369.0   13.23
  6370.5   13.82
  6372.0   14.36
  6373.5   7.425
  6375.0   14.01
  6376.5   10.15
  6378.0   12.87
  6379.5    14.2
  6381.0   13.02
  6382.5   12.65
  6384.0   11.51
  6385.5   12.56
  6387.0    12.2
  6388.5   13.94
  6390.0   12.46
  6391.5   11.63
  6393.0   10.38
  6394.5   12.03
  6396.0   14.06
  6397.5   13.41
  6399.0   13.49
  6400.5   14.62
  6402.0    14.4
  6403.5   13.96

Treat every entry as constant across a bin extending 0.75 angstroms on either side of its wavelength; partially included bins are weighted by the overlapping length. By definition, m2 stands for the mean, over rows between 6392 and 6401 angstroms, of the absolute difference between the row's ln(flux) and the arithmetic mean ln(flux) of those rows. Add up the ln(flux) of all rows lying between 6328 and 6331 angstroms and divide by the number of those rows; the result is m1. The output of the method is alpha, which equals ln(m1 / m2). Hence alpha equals 3.2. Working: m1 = 2.36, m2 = 0.10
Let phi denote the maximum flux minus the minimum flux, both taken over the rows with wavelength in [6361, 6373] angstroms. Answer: 3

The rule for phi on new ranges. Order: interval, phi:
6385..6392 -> 2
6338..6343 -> 17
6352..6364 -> 3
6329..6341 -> 18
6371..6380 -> 7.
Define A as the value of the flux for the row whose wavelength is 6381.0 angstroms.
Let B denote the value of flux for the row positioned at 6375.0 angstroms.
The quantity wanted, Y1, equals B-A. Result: 1.0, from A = 13.02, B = 14.01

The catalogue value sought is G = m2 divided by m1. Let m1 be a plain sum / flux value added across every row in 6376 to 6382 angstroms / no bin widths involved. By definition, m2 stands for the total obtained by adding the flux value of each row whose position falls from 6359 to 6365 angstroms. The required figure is 0.96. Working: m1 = 50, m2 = 48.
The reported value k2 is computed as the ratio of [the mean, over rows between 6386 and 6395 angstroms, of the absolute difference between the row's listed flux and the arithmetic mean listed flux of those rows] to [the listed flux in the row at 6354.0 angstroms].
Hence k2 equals 0.07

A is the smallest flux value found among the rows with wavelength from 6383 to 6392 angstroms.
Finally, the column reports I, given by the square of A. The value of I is 132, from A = 11.51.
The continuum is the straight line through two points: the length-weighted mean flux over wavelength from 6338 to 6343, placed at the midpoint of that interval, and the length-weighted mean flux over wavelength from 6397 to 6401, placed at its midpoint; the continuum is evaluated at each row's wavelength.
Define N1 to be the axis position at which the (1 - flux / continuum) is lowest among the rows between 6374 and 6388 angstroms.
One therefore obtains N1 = 6375.0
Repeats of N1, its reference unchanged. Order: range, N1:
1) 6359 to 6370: 6364.5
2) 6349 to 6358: 6351.0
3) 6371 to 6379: 6372.0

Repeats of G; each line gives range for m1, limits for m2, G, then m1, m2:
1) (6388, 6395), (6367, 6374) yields 1.02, 60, 62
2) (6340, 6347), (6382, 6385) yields 0.38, 64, 24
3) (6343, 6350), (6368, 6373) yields 0.68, 61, 41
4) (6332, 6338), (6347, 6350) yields 0.46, 47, 21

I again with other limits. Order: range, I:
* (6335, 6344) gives 11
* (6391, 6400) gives 108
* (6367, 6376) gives 55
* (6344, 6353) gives 67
